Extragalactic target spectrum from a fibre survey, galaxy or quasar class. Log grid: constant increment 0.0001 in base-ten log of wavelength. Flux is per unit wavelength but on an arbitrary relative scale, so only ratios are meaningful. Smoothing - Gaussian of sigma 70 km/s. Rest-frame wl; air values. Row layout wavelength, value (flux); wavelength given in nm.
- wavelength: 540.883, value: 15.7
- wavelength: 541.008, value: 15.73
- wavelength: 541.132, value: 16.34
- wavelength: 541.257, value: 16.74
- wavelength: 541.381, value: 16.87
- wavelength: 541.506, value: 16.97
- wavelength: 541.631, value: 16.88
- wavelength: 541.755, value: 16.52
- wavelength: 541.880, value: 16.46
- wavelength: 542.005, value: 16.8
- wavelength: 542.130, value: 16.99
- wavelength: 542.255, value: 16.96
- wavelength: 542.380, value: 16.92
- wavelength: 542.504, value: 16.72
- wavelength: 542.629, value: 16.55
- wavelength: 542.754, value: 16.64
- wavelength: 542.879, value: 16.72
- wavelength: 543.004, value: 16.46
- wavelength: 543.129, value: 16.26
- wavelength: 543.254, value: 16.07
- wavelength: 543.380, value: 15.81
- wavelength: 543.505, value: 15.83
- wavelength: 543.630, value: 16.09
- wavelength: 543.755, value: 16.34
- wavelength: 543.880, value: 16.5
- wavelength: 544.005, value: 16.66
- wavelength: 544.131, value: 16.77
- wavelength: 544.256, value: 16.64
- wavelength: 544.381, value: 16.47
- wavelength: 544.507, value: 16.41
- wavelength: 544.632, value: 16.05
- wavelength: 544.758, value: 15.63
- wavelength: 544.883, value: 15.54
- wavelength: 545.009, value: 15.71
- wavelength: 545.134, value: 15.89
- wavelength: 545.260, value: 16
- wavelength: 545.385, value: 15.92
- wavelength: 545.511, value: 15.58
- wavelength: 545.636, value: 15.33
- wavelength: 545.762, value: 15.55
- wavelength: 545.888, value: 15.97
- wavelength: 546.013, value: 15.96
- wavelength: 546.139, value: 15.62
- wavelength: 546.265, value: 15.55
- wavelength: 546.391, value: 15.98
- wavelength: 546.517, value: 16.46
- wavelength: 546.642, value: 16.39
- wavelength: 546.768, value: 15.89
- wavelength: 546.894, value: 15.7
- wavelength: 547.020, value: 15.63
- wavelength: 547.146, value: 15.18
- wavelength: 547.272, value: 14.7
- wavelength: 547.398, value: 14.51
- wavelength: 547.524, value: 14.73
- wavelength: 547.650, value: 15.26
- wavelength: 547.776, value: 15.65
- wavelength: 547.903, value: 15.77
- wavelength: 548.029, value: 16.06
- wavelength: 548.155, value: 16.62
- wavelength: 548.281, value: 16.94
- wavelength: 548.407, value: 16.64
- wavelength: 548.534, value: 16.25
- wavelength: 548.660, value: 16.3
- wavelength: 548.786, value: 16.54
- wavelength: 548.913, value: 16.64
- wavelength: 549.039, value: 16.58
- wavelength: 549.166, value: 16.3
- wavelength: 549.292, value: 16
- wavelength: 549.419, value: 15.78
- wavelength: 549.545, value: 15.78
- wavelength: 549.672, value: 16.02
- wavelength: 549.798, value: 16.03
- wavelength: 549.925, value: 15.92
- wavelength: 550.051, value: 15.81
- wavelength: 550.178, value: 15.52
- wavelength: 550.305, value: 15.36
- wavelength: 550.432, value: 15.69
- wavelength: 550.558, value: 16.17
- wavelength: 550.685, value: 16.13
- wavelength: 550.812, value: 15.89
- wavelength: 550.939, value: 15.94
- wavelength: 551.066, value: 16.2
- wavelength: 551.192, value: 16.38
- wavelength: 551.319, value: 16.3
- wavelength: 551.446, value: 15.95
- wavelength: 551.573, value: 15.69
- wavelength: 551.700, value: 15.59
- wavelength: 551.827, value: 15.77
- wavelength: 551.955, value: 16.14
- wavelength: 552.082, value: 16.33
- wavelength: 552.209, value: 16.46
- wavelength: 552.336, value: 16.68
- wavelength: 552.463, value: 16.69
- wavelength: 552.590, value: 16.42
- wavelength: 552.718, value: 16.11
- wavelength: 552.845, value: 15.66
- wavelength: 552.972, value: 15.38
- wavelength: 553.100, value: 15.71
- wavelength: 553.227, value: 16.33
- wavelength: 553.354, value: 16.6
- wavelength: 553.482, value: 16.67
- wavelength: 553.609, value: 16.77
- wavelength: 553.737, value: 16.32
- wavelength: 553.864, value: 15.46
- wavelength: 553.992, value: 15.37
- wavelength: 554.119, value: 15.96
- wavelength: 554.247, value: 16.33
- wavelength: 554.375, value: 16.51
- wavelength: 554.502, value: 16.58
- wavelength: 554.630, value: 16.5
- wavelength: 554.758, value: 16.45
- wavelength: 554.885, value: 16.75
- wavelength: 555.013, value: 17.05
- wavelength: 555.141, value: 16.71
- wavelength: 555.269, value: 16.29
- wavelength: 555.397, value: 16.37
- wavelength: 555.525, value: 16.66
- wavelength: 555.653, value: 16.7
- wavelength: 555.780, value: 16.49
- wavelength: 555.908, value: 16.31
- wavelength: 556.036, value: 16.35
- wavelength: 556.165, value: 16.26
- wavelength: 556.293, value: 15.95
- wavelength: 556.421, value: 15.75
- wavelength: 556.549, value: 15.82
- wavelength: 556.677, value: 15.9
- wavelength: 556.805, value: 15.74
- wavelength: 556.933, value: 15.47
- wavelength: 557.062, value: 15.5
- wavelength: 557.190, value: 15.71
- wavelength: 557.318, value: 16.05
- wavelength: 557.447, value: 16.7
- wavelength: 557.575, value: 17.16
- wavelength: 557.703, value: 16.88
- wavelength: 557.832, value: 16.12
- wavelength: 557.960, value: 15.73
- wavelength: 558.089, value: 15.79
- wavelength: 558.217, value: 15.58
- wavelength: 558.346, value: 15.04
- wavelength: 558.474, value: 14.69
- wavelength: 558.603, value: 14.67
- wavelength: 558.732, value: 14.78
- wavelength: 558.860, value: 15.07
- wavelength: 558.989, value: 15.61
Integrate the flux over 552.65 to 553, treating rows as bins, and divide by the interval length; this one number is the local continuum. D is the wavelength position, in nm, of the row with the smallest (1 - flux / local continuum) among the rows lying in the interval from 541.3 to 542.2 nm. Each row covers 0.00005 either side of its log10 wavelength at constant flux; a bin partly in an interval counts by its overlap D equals 542.130 nm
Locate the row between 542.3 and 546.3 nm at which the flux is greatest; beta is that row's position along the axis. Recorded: 542.380 nm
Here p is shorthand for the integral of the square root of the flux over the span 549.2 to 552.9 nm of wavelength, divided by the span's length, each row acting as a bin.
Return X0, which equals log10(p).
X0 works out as 0.602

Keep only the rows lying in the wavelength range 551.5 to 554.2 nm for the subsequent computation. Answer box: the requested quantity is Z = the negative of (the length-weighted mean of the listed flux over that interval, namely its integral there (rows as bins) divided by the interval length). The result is -16.1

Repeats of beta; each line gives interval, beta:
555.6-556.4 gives 555.653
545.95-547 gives 546.517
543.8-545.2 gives 544.131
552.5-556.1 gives 555.013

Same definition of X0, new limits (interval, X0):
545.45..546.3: 0.597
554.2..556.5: 0.608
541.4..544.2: 0.609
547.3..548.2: 0.594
